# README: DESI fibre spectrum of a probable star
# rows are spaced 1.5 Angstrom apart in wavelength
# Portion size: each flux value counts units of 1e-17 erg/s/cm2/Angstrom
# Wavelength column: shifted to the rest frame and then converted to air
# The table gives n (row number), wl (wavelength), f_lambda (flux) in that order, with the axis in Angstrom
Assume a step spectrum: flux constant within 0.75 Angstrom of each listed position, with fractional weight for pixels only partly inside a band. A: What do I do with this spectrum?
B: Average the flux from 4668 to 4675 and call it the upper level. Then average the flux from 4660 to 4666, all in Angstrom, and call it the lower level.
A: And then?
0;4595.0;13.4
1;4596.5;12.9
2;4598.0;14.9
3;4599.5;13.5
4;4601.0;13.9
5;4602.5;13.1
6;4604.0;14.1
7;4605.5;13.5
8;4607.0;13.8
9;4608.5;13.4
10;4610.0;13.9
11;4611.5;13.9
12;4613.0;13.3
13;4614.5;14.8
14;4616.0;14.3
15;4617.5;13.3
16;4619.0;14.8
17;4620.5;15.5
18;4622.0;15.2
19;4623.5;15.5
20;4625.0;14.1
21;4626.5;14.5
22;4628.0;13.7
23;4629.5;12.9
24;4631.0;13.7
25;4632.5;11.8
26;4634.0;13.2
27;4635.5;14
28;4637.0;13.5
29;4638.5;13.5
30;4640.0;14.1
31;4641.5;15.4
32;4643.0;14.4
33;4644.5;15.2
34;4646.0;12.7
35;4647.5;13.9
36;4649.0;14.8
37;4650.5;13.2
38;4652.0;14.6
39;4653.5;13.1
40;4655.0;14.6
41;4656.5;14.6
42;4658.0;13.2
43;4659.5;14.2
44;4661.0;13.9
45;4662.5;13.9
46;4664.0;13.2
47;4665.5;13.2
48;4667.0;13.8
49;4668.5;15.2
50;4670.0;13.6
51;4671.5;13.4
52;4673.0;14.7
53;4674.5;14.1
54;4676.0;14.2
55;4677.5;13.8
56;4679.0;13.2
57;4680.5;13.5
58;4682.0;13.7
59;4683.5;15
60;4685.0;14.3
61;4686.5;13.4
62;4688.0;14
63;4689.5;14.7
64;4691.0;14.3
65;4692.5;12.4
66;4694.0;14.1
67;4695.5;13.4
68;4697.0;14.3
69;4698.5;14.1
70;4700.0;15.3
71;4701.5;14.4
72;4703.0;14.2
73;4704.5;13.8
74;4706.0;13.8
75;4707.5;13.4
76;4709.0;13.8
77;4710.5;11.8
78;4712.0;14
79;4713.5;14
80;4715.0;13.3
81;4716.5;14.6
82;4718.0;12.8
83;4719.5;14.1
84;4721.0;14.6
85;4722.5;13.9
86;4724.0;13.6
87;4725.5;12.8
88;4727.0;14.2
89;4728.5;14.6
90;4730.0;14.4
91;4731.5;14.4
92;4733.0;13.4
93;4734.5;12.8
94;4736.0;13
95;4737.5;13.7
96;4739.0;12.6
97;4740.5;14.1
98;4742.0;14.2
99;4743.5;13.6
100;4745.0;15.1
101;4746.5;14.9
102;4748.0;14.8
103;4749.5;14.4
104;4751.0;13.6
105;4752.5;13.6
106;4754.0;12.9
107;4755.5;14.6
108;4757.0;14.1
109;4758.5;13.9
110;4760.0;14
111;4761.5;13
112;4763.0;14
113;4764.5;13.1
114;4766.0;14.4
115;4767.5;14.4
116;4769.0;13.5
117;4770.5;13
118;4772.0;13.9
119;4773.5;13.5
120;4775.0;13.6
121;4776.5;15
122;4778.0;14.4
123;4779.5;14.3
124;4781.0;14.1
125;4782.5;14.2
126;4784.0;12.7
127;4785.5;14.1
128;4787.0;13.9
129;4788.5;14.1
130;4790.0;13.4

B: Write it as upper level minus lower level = 0.6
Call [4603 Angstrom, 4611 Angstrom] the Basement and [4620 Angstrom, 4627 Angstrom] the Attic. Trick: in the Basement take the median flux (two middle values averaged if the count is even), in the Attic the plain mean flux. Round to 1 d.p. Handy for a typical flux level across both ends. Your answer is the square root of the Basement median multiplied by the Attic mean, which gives 14.4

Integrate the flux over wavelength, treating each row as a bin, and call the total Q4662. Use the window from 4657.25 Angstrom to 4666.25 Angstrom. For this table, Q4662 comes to 122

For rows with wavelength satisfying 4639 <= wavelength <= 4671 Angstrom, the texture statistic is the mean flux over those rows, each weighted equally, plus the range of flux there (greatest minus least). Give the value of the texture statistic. 16.7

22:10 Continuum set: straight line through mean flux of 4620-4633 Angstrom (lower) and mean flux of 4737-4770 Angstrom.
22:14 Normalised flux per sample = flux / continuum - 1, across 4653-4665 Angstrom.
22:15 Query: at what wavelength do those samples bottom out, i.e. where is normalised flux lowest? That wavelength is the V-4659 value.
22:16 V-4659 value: 4653.5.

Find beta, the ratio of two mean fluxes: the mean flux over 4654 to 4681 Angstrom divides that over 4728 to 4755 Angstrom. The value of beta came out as 0.999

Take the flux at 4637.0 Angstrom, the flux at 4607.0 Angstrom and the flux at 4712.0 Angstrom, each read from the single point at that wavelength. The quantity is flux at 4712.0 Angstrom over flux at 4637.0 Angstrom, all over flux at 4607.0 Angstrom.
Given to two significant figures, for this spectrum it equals 0.075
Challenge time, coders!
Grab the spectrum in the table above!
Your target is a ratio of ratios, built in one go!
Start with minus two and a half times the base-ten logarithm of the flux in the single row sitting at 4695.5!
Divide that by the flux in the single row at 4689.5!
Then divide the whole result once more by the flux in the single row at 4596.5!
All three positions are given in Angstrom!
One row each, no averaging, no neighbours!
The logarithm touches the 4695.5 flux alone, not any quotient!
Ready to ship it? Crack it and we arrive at -0.0149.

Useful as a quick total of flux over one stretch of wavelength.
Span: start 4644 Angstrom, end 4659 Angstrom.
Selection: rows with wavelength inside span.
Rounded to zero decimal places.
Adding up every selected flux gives 140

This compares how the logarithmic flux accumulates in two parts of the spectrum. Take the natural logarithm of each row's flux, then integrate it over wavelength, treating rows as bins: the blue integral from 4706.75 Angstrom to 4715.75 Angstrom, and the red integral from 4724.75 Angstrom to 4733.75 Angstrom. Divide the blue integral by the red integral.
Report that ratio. 0.98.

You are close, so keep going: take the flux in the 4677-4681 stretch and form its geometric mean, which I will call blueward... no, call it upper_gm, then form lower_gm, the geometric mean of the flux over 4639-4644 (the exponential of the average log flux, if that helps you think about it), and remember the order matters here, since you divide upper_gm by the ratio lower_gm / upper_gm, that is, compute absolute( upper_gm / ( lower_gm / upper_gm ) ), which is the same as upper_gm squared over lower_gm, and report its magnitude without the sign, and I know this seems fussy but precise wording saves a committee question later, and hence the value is 12.5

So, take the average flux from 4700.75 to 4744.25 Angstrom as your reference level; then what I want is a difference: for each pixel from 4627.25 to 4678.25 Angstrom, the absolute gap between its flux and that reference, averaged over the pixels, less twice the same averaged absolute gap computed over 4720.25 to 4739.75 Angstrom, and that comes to -0.61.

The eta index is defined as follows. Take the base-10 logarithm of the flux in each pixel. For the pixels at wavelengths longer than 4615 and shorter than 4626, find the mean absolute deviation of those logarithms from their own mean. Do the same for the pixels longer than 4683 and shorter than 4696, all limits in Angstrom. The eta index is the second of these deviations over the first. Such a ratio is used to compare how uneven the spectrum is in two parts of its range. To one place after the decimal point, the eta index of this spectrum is 1.0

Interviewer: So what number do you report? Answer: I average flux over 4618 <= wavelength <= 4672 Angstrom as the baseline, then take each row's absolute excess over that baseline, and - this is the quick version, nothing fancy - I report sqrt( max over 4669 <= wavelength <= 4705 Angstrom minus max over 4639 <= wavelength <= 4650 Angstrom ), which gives 0.5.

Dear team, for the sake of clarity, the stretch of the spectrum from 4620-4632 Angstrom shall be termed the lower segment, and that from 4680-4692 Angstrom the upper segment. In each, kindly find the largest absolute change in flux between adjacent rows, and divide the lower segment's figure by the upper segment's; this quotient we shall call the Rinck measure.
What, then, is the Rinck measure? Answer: 1.08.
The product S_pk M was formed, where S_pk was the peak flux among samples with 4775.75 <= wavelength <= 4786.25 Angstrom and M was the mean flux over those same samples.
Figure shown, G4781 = 212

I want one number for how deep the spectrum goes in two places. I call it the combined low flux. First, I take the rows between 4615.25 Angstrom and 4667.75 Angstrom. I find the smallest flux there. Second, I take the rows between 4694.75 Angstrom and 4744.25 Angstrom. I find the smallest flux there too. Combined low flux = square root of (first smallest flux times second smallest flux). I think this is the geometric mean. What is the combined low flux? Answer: 11.8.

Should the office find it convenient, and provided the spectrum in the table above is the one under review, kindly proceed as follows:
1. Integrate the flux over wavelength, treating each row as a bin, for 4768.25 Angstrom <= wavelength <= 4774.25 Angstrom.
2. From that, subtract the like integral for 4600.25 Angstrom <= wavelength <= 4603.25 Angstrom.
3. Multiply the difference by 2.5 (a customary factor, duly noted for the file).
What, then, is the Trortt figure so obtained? 101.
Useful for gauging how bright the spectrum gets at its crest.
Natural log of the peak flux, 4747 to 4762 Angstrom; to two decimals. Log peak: 2.69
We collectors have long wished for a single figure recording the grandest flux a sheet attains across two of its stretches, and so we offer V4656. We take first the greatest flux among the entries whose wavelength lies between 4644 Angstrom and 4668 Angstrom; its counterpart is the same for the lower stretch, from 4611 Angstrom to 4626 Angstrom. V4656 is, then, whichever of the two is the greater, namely 15.5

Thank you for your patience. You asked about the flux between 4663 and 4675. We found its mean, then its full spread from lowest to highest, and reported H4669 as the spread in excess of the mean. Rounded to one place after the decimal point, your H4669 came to -11.9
